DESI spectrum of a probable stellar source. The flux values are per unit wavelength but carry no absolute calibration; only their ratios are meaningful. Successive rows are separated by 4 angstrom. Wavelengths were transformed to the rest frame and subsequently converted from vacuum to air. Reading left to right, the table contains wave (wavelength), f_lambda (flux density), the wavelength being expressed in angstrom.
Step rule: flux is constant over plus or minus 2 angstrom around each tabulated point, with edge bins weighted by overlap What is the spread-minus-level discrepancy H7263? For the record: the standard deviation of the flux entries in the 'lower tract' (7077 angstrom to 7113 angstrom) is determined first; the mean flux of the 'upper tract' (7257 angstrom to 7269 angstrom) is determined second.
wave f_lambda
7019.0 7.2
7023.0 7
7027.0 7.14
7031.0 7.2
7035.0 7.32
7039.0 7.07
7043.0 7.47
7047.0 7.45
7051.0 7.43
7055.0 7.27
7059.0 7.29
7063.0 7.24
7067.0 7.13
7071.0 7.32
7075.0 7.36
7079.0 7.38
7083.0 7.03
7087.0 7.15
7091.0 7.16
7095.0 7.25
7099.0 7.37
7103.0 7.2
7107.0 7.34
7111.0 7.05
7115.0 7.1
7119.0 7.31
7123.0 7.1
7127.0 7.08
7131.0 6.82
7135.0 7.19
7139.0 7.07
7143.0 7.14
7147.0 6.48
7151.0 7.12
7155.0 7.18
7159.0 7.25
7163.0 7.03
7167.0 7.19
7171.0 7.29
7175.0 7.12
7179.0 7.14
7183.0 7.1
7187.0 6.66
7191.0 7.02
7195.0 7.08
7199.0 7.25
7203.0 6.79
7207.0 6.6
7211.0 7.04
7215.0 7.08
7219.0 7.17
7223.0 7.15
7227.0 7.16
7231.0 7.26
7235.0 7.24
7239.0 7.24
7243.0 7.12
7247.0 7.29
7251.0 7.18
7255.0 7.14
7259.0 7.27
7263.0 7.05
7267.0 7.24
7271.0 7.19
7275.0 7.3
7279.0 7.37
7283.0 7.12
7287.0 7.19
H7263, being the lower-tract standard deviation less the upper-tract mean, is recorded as -7.06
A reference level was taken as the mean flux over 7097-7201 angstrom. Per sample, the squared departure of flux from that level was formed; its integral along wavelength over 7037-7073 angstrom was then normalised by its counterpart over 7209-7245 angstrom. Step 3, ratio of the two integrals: 6.4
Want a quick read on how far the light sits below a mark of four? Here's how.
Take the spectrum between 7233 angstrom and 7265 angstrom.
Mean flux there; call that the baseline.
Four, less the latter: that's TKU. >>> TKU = -3.19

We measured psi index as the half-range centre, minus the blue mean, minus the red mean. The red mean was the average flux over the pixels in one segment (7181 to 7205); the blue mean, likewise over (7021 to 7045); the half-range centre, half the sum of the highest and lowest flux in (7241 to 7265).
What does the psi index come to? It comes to -7.01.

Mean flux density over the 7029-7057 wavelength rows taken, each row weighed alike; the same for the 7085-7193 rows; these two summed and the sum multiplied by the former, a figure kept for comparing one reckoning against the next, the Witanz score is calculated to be 106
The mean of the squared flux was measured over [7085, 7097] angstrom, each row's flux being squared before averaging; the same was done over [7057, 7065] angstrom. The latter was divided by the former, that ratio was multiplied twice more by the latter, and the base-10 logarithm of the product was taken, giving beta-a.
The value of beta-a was 3.45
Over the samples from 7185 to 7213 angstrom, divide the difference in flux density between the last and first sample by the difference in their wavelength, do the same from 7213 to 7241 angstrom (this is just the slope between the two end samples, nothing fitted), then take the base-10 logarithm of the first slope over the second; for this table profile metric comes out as 0.4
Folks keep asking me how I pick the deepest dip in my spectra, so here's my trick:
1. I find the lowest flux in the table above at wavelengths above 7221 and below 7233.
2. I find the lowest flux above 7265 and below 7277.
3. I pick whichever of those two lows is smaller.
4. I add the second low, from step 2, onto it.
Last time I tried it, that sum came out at 14.3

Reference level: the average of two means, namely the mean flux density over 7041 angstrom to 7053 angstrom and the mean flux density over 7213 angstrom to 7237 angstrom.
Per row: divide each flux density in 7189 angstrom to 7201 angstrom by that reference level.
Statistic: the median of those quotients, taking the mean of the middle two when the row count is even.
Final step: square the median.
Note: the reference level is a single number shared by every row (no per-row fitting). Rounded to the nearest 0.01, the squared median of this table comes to 0.94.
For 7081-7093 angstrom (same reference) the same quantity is 0.96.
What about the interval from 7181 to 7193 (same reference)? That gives 0.92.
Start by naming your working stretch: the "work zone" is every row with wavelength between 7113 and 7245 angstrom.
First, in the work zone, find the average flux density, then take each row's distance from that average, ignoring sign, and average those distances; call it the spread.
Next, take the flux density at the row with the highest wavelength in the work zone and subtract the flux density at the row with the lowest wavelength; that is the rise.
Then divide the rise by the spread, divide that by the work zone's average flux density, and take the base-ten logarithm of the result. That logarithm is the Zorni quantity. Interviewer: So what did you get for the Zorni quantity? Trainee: -1.67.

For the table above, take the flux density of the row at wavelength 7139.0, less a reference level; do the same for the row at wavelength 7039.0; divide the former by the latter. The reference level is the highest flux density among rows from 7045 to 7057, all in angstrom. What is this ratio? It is 1.00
